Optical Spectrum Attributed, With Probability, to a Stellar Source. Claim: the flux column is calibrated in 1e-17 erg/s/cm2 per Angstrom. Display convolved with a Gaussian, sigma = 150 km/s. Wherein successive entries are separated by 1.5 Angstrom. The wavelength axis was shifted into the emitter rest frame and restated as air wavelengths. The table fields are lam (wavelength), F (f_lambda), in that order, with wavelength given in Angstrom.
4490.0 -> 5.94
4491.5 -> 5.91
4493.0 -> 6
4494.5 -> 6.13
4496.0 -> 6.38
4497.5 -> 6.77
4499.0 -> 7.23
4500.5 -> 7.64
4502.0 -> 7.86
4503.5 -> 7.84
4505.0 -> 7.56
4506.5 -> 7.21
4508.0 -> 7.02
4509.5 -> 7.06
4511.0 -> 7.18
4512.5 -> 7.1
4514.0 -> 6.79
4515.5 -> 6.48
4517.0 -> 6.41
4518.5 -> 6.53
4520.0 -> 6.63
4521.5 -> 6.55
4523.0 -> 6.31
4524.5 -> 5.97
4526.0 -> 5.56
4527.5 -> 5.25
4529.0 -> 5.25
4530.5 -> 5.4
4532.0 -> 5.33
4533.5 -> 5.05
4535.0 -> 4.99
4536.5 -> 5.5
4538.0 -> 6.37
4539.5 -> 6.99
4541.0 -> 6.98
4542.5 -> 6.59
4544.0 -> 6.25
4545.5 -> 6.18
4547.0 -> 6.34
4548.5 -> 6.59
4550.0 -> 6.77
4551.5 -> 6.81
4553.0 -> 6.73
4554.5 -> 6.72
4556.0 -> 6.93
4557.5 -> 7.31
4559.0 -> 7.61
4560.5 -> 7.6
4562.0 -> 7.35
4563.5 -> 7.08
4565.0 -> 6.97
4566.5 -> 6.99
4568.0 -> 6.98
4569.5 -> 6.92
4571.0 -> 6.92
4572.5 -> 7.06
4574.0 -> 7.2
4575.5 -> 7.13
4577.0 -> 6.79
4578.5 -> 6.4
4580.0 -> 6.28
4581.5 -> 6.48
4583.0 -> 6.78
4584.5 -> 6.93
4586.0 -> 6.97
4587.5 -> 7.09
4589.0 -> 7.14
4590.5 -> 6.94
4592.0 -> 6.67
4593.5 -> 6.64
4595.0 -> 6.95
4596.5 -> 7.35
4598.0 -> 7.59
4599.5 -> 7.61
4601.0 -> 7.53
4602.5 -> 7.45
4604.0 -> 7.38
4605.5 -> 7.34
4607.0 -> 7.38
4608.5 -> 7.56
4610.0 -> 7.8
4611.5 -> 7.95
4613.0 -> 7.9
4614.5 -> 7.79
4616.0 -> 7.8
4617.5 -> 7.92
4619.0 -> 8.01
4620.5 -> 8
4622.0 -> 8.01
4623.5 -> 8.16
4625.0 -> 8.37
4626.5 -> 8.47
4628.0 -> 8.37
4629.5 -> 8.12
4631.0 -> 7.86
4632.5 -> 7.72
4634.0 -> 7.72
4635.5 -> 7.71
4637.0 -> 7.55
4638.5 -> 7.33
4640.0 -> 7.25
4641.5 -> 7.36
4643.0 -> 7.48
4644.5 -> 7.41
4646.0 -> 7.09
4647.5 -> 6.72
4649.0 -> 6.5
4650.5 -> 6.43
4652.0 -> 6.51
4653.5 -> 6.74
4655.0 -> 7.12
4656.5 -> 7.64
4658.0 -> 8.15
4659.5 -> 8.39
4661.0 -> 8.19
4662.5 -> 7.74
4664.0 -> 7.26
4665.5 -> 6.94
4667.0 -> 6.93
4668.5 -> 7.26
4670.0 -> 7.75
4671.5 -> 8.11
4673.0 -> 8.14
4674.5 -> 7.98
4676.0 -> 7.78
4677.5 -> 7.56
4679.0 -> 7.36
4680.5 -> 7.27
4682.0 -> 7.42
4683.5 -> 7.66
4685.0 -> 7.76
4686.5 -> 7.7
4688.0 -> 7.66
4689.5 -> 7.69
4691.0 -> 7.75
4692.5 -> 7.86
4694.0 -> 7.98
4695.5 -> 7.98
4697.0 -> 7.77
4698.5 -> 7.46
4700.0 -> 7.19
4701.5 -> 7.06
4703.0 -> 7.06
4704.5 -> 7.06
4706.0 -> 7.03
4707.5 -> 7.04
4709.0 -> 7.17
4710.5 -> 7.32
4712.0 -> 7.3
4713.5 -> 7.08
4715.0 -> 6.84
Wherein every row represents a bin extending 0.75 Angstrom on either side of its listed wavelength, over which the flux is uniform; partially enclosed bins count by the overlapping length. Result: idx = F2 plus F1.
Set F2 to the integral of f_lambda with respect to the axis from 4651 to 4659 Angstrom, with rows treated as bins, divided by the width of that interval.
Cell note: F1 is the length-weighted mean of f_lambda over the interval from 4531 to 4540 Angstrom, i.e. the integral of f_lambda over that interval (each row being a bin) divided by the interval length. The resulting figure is 12.9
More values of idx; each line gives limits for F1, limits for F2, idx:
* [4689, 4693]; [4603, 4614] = 15.4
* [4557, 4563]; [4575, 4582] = 14.1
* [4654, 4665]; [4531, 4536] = 12.9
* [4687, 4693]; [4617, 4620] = 15.7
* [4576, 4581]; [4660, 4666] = 14.1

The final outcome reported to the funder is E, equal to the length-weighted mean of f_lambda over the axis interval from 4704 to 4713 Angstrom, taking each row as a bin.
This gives 7.15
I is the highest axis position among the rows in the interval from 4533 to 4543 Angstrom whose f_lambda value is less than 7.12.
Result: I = 4542.5 Angstrom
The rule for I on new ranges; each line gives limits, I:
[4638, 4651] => 4650.5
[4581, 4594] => 4593.5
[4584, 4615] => 4595.0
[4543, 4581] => 4580.0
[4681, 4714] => 4713.5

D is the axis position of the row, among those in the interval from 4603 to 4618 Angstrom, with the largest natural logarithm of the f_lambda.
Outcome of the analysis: 4611.5 Angstrom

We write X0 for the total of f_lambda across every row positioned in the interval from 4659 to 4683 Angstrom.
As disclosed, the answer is 122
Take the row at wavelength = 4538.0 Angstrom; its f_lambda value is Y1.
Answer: 6.37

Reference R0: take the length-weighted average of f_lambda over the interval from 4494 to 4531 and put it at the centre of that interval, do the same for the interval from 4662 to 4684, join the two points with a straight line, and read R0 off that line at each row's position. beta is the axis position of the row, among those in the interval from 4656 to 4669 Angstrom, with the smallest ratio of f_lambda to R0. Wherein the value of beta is 4667.0 Angstrom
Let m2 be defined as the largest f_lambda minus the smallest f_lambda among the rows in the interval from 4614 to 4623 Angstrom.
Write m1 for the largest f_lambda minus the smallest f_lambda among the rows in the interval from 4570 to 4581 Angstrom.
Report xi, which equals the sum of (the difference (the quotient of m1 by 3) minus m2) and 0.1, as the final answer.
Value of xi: 0.2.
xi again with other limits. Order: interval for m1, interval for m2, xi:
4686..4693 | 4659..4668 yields -1.3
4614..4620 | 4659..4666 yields -1.3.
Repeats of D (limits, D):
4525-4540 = 4539.5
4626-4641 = 4626.5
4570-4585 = 4574.0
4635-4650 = 4635.5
